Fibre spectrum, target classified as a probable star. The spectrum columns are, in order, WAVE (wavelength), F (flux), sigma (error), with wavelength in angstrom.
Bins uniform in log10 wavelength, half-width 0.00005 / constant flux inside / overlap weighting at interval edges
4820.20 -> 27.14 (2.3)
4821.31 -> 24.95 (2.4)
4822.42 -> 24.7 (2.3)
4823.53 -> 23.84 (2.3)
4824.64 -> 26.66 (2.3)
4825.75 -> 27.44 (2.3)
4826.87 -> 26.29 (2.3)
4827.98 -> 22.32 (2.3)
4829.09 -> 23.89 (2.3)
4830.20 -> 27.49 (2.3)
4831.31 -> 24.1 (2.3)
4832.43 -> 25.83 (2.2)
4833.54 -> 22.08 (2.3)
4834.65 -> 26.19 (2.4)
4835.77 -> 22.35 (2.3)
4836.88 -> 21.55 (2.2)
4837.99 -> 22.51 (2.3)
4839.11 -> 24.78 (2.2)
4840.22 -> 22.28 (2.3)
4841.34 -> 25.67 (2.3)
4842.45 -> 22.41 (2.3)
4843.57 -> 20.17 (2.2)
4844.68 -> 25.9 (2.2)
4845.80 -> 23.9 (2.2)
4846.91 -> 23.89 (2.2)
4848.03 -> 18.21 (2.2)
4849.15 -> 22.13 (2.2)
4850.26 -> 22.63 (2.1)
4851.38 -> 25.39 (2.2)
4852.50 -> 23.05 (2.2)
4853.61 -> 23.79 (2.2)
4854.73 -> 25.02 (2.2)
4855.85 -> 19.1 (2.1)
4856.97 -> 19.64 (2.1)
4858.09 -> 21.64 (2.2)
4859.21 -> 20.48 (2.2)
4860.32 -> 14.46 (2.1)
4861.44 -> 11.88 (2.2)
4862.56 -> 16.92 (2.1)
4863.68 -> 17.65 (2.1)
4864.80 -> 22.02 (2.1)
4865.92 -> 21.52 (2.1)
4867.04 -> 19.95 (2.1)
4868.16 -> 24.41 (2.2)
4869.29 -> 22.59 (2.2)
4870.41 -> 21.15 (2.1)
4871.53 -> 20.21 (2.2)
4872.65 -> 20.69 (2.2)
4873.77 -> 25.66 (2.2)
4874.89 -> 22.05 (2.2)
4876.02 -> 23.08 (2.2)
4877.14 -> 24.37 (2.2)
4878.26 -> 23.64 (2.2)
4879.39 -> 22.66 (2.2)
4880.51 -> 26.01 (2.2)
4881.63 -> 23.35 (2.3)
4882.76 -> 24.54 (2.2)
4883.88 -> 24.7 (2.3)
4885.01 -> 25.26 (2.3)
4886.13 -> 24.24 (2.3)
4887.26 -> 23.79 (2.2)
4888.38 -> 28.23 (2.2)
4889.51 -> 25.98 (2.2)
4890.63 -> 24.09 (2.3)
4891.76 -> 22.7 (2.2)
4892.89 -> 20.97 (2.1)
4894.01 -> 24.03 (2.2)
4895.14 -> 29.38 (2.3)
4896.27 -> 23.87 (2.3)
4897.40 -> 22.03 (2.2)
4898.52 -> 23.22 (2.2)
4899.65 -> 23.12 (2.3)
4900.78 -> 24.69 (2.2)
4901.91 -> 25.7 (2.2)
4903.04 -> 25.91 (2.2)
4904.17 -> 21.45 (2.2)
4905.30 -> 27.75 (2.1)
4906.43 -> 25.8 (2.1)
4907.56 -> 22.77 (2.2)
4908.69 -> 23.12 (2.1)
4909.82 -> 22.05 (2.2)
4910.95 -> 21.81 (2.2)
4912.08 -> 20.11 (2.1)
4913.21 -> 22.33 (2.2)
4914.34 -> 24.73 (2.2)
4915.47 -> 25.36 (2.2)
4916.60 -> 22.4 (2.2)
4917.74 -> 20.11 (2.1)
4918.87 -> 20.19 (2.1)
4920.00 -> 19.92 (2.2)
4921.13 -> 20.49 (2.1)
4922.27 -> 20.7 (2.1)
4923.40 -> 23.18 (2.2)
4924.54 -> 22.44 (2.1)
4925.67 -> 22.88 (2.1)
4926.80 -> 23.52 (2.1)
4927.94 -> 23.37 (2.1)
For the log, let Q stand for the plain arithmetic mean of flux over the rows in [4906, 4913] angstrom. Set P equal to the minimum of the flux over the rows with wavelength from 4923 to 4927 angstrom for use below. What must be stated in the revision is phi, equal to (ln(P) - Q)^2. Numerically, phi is 380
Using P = 22.44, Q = 22.6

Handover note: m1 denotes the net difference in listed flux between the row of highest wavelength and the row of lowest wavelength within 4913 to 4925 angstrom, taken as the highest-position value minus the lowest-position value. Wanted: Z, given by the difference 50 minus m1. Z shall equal 49.9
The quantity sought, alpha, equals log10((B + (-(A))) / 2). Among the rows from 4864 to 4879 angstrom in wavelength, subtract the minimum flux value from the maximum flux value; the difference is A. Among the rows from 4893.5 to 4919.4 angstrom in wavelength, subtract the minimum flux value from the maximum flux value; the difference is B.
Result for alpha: 0.3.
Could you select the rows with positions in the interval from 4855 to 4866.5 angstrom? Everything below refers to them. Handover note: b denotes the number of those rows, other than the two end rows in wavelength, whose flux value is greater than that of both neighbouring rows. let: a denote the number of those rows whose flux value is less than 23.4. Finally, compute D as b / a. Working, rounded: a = 10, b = 2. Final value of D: 0.2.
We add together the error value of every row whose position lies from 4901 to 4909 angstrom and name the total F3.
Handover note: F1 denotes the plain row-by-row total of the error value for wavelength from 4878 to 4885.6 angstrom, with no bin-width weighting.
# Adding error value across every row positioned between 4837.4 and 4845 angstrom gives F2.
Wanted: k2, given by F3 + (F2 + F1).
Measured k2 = 46.6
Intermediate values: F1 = 15.7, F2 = 15.8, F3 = 15.1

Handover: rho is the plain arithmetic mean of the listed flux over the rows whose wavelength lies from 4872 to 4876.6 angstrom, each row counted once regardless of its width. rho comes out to 22.9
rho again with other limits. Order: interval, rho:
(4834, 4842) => 23.6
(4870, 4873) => 20.7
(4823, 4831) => 25.4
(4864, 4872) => 21.7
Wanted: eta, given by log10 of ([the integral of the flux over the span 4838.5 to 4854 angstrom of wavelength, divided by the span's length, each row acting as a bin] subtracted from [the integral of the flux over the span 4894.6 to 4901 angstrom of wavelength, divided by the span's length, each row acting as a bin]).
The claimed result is 0.08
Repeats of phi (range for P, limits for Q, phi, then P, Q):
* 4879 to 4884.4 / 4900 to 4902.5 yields 487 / 22.66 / 25.2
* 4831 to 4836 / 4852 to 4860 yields 351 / 22.08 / 21.8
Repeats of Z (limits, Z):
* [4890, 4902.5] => 48.4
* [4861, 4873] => 41.2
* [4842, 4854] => 48.6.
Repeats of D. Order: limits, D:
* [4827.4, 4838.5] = 0.6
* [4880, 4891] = 2.0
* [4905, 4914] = 0.2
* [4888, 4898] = 0.3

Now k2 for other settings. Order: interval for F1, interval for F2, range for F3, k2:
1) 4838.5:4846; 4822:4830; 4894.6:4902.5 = 47.5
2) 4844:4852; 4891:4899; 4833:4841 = 46.8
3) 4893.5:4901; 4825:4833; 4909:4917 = 47.0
